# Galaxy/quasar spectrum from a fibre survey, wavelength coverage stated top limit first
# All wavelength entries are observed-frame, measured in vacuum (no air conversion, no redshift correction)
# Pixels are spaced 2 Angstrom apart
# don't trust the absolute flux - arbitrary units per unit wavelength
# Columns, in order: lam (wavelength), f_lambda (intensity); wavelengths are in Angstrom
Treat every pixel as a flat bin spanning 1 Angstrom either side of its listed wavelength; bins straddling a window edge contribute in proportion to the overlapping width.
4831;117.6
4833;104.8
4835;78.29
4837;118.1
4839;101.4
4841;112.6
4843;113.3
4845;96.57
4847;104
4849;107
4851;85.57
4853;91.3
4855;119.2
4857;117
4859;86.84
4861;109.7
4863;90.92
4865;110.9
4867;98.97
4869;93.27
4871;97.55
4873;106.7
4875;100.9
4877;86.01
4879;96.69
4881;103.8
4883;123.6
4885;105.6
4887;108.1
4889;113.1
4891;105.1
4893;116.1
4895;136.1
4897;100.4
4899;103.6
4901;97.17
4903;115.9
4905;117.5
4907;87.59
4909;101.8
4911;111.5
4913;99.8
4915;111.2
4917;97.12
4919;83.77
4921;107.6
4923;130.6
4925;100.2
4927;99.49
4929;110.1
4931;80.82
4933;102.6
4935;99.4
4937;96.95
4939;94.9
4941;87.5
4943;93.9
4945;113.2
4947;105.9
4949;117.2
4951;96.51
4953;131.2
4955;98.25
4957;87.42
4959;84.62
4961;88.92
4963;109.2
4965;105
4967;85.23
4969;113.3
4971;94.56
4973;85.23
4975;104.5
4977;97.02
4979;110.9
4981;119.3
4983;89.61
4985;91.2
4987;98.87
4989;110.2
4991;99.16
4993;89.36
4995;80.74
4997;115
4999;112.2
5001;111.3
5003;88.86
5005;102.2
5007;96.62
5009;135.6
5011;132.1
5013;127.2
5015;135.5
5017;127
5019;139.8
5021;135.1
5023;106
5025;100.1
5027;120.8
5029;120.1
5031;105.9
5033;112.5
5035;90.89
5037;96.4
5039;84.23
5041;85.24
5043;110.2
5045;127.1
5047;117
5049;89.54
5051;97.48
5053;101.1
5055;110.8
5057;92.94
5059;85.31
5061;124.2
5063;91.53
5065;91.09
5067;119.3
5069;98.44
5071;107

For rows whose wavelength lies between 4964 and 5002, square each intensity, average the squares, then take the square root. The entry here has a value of 101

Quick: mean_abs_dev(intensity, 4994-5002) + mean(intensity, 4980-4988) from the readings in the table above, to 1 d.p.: 111.8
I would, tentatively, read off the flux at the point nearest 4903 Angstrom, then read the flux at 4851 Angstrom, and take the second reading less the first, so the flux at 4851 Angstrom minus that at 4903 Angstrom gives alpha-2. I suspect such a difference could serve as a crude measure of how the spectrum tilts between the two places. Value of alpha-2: -30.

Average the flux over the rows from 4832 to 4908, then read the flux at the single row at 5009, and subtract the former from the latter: 31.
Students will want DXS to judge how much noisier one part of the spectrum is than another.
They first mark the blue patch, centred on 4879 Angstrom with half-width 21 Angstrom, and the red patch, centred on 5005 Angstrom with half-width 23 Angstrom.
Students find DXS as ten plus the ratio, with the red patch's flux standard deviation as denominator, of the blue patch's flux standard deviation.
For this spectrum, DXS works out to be 10.7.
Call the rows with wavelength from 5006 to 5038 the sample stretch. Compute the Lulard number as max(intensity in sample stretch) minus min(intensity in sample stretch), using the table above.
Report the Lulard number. 49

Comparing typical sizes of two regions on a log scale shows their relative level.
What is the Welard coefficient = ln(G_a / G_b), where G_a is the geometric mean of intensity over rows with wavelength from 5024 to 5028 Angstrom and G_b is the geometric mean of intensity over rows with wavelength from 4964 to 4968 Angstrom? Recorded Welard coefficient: 0.150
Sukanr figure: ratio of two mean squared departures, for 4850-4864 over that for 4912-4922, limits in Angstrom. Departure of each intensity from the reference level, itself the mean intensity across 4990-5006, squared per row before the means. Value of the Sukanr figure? 2.0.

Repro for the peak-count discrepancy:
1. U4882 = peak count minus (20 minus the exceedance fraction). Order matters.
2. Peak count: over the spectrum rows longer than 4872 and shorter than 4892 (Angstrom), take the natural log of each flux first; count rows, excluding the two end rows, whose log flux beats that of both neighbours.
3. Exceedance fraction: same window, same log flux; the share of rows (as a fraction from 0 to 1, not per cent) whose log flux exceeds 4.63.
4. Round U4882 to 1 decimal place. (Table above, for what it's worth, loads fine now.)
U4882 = -17.3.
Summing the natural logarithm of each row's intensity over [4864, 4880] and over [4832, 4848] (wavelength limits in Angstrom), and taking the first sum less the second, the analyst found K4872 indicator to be -0.3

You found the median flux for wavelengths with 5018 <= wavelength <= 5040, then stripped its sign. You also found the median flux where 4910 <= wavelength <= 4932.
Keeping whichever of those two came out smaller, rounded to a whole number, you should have 100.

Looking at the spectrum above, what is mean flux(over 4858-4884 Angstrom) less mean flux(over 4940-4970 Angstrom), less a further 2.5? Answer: -3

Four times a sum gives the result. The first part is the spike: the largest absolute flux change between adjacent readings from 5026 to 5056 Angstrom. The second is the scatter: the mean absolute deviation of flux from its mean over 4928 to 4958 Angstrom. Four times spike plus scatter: 149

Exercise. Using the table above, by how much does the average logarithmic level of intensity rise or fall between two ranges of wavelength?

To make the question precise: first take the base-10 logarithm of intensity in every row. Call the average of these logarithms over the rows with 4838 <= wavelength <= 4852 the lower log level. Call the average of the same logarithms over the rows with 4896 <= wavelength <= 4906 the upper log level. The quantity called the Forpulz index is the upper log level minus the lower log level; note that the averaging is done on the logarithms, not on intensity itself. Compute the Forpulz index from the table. 0.02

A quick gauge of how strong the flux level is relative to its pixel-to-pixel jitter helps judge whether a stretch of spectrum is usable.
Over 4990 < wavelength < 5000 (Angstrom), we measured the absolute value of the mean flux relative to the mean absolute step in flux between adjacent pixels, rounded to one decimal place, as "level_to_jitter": 7.2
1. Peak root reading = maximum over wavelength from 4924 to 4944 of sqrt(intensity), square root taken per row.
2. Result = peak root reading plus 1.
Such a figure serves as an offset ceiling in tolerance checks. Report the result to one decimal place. 11.5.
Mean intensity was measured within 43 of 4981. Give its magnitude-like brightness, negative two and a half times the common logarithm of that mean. -5.06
